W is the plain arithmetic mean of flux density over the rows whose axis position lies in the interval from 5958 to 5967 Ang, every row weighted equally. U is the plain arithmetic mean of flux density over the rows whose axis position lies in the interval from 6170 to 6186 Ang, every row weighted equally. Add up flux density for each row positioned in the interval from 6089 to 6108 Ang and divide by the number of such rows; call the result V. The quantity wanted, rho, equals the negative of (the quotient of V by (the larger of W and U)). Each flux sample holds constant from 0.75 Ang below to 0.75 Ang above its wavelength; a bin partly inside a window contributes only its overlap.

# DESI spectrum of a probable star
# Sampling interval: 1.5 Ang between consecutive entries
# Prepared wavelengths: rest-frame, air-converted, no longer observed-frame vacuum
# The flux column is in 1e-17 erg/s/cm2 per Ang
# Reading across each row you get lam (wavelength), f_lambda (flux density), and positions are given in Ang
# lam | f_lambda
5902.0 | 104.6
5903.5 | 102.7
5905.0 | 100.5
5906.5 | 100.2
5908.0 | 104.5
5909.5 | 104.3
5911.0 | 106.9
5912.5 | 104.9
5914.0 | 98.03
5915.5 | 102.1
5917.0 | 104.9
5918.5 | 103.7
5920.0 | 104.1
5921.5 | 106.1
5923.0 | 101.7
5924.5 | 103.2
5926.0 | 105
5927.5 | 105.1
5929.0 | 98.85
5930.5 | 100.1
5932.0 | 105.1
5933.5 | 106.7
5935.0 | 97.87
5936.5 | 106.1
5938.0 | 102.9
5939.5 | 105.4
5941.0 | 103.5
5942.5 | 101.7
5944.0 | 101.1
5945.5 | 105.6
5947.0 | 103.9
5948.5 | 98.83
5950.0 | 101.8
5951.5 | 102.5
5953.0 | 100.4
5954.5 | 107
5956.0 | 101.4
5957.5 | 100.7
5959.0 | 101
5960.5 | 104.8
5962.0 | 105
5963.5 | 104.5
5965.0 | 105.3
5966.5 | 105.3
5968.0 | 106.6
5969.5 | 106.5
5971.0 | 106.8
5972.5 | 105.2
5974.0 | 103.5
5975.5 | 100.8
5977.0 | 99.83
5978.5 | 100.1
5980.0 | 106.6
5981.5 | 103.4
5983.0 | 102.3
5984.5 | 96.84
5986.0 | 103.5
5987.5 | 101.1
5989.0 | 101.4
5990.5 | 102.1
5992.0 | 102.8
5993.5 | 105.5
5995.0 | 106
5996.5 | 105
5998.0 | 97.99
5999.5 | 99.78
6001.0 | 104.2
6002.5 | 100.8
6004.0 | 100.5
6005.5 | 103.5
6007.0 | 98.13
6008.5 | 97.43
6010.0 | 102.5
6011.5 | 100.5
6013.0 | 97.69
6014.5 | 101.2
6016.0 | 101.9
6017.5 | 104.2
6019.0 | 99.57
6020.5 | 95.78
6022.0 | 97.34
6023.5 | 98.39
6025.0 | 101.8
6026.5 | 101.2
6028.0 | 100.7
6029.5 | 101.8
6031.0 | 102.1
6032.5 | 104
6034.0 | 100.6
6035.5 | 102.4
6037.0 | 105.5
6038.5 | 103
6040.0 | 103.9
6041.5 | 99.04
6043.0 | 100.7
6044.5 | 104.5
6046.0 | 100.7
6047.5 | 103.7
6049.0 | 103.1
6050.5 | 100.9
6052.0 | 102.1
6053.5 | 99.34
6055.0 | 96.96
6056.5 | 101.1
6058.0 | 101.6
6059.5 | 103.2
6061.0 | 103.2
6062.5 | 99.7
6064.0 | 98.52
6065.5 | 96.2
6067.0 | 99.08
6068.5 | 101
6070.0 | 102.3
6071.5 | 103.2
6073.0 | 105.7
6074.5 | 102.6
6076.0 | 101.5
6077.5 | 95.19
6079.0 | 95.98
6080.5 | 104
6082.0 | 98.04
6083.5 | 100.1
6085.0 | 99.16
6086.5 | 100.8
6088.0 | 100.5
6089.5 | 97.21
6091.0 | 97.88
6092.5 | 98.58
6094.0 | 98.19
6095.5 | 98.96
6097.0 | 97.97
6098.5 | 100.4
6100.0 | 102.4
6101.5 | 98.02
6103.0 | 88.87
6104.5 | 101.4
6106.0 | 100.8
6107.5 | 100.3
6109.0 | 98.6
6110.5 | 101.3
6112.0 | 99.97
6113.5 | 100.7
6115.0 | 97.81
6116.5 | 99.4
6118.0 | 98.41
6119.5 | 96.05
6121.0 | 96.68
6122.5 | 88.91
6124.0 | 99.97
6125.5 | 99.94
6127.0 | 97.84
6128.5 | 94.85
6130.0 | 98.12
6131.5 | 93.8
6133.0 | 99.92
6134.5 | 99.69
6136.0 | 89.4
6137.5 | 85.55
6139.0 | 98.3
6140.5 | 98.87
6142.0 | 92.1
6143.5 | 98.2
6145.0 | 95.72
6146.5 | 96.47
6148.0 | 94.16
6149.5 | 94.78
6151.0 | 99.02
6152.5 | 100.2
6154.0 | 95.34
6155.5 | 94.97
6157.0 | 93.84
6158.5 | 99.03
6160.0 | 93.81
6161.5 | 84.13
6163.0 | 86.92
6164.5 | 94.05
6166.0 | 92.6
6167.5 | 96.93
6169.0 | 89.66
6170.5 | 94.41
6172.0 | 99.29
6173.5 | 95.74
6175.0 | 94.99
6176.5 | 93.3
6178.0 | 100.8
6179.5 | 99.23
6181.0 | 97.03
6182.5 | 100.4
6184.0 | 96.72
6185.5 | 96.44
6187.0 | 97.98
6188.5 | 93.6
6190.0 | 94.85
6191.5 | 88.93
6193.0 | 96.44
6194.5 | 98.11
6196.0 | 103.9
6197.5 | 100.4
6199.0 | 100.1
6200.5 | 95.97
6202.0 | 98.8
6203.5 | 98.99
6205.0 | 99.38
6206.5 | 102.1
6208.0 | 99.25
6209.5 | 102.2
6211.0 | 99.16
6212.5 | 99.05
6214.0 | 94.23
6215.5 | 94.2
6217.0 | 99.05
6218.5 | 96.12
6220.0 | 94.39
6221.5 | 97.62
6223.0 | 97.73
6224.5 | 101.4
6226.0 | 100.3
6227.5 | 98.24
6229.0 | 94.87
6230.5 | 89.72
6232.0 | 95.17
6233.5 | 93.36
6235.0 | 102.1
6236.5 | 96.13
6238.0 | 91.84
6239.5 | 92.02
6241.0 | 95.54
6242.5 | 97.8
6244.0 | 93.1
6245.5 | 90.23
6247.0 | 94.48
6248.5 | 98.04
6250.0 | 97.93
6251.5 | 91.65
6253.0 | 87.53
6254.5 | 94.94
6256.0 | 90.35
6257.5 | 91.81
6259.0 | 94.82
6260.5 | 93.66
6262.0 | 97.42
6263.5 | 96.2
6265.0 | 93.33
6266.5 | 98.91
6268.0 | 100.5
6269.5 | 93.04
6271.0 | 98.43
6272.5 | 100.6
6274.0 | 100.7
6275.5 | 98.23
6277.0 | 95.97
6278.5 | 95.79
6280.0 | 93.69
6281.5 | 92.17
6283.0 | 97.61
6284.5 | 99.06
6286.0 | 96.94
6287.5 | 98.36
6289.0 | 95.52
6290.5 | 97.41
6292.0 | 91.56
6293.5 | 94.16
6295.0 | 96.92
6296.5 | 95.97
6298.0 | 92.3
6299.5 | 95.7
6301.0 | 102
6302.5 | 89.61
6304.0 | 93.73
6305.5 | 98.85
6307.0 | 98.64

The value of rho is -0.945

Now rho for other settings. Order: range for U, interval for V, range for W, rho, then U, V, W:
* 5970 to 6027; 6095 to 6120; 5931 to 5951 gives -0.959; 102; 99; 103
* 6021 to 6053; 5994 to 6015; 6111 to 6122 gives -0.993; 102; 101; 98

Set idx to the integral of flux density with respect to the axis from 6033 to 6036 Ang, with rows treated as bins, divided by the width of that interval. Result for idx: 102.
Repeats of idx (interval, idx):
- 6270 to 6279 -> 98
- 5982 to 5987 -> 101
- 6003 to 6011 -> 100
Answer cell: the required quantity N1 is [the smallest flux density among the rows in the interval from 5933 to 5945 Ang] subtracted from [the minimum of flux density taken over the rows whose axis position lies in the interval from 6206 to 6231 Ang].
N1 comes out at -8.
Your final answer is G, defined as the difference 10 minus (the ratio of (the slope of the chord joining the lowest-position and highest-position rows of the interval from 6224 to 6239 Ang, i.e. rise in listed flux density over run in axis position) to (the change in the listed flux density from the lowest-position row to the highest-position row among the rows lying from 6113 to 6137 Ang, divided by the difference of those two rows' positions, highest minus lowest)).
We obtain 8.6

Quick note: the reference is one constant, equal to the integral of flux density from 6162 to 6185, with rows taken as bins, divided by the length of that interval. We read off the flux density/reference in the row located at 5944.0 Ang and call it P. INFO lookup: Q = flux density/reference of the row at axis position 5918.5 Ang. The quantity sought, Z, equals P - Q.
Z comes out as -0.03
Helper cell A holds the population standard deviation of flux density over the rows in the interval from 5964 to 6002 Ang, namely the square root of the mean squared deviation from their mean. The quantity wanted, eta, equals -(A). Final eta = -2.78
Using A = 2.78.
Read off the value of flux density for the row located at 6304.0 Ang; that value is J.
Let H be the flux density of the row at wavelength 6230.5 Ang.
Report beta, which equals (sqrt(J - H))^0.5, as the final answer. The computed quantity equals 1.42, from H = 89.72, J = 93.73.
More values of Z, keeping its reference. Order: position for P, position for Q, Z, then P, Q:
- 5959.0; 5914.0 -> 0.03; 1.06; 1.03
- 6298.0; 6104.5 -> -0.10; 0.97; 1.06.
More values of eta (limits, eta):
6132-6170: -4.45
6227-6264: -3.24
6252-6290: -3.27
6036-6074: -2.43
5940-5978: -2.40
